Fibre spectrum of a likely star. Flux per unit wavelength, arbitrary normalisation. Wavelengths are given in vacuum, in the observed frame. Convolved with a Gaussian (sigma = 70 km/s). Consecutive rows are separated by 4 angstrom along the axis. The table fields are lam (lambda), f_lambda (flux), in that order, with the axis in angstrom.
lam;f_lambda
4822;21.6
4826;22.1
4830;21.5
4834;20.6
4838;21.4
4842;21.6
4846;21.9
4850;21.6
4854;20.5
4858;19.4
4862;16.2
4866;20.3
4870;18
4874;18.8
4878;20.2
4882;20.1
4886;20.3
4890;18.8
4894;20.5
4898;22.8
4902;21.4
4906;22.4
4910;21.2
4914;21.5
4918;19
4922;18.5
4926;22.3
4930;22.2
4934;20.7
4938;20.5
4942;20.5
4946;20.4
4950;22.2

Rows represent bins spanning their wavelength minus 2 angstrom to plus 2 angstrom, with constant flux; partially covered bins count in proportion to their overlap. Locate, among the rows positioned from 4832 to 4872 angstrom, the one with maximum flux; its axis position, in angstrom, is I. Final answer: 4846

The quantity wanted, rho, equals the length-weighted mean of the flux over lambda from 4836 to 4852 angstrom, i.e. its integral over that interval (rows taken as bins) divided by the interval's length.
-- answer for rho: 21.6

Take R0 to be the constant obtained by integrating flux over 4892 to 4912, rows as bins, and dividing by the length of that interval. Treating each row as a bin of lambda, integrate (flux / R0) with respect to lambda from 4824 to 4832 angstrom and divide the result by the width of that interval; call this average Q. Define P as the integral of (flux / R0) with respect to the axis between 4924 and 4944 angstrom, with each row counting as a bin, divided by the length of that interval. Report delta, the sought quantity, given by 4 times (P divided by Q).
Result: 3.90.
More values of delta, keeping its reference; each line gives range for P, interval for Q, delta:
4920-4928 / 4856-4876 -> 4.40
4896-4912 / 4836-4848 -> 4.06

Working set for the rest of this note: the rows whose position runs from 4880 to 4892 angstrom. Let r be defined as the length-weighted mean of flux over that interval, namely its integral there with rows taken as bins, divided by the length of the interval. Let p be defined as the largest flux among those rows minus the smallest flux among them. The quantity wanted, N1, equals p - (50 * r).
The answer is -985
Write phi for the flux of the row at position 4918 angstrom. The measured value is 19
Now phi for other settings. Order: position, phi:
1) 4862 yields 16.2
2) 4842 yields 21.6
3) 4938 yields 20.5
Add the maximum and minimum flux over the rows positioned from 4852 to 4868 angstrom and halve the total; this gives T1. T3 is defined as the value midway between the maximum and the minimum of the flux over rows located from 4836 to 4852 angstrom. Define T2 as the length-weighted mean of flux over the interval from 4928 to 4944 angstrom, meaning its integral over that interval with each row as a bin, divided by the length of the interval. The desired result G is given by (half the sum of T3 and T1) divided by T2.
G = 0.95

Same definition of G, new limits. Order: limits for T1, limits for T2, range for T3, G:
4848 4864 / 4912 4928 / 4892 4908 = 1.00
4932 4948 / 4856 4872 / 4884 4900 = 1.12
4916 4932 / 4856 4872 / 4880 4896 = 1.08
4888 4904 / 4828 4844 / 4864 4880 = 0.94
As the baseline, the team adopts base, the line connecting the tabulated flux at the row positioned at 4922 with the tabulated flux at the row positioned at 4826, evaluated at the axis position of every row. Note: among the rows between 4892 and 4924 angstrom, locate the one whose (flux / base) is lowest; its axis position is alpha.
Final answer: 4922 angstrom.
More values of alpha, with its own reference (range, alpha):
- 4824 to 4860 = 4858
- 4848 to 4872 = 4862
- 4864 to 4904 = 4870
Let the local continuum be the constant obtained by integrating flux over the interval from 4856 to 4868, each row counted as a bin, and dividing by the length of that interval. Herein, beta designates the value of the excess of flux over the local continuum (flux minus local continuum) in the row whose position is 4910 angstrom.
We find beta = 2.6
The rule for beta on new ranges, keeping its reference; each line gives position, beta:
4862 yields -2.4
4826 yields 3.5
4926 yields 3.7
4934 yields 2.1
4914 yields 2.9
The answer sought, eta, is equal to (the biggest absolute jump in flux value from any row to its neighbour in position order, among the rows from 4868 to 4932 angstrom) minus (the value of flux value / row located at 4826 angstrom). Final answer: -18.3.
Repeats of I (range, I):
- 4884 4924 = 4898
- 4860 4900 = 4898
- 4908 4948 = 4926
